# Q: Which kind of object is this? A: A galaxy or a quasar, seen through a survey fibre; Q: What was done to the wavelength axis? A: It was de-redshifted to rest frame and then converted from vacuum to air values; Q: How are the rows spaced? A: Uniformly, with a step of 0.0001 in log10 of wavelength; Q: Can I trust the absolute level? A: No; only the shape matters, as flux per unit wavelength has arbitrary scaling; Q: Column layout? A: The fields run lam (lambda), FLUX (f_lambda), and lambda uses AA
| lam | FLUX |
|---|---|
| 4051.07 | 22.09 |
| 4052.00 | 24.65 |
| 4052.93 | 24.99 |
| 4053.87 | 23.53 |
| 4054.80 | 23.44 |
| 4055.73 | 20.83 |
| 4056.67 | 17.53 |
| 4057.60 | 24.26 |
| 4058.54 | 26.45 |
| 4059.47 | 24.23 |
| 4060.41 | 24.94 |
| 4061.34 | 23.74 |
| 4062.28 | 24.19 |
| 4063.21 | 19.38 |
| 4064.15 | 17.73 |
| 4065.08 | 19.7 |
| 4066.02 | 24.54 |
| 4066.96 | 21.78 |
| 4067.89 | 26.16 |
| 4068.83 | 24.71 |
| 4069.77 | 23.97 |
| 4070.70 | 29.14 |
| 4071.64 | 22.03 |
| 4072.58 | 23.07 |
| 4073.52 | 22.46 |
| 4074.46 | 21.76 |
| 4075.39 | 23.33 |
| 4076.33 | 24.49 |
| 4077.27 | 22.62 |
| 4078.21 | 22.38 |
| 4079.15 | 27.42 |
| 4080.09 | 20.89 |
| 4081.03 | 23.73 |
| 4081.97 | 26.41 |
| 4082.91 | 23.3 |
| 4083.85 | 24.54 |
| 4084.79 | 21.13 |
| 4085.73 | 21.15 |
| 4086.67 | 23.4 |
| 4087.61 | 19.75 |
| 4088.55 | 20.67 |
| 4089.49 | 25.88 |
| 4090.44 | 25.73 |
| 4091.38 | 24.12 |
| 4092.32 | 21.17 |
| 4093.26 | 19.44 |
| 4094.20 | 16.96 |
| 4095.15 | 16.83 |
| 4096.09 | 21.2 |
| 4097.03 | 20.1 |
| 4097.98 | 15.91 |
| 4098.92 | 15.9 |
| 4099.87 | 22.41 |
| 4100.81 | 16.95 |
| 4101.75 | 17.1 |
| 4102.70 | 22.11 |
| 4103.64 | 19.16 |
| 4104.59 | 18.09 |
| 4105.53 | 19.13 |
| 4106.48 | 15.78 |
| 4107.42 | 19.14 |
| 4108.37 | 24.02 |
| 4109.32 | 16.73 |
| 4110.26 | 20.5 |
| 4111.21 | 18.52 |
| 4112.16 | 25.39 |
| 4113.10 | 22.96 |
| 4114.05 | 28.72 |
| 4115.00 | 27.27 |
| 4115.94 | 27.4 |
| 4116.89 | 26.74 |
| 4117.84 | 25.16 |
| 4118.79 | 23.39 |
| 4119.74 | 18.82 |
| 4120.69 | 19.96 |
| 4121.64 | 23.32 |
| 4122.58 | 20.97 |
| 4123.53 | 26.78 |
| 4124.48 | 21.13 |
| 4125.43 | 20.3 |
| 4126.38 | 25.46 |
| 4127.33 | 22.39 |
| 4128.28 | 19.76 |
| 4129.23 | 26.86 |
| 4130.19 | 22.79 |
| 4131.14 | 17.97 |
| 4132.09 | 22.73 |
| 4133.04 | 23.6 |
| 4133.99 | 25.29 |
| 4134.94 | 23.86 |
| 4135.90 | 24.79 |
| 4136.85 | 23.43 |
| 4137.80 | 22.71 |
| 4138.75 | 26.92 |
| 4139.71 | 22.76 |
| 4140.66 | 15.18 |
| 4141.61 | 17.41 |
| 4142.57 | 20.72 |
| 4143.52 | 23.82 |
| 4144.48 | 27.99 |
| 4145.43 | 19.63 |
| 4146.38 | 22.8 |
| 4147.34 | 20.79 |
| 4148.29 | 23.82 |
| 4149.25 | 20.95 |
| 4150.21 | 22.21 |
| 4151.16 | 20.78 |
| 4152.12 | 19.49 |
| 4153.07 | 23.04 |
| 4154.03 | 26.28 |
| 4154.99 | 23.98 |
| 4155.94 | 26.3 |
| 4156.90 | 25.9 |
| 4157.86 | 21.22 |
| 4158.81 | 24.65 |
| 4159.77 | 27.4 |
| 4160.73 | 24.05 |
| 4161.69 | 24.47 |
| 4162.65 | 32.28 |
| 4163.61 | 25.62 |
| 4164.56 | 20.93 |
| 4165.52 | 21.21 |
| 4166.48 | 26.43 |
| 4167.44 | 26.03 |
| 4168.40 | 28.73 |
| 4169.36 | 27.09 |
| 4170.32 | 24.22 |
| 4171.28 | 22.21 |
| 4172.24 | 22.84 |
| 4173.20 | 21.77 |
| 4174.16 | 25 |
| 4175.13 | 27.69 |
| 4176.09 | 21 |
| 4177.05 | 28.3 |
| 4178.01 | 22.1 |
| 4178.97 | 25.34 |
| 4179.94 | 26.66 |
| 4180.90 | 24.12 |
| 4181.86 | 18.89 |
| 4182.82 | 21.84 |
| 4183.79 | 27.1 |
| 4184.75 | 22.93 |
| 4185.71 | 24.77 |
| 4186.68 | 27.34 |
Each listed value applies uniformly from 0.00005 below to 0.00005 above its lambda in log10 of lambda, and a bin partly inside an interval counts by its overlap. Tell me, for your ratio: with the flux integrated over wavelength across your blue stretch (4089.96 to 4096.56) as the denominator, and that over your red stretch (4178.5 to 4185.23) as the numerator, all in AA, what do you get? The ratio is 1.17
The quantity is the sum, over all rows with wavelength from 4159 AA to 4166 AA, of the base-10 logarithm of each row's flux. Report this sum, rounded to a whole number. 10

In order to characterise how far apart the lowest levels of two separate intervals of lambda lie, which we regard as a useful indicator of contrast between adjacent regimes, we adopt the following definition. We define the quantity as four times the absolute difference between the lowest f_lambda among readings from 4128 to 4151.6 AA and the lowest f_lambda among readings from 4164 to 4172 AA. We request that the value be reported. 23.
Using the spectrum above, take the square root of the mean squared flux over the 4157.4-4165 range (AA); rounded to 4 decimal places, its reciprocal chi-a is 0.0395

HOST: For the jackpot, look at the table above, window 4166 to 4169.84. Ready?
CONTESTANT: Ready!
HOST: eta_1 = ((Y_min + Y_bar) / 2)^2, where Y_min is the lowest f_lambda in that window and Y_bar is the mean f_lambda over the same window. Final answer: 705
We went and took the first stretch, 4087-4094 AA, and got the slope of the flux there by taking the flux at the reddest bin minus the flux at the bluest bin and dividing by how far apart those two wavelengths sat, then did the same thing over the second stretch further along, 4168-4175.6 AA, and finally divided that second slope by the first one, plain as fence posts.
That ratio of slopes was 2.8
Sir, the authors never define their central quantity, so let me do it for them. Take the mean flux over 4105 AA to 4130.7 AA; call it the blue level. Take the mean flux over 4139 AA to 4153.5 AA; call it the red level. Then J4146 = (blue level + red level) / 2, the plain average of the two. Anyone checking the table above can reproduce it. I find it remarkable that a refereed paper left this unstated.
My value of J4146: 22.0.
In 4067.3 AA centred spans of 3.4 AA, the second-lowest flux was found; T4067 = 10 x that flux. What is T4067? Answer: 245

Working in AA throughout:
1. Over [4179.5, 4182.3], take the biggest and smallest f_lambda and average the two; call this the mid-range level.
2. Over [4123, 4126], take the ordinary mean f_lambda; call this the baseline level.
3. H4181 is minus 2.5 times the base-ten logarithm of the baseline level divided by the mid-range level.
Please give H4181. 0.00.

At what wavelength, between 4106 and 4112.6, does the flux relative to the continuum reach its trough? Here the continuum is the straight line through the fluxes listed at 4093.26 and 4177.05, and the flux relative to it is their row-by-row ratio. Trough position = 4106.48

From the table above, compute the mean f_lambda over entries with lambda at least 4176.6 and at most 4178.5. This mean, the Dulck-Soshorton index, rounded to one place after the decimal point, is 25.2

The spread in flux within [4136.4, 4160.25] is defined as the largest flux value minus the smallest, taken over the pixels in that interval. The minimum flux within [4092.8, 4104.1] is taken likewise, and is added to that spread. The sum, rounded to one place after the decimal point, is 28.7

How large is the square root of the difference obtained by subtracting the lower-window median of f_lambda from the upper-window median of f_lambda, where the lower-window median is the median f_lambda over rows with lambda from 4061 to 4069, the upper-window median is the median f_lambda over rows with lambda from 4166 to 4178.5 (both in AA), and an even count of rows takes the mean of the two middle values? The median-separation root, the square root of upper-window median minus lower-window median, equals 1.12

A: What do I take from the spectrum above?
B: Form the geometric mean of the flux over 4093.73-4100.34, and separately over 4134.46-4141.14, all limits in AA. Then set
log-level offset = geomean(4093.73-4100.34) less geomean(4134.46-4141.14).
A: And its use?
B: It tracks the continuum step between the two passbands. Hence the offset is -4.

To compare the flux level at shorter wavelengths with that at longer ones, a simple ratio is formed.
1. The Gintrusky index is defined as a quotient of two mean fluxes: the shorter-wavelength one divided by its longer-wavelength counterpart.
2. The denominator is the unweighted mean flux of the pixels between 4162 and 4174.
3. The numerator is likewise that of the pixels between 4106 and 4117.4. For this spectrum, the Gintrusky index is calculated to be 0.91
